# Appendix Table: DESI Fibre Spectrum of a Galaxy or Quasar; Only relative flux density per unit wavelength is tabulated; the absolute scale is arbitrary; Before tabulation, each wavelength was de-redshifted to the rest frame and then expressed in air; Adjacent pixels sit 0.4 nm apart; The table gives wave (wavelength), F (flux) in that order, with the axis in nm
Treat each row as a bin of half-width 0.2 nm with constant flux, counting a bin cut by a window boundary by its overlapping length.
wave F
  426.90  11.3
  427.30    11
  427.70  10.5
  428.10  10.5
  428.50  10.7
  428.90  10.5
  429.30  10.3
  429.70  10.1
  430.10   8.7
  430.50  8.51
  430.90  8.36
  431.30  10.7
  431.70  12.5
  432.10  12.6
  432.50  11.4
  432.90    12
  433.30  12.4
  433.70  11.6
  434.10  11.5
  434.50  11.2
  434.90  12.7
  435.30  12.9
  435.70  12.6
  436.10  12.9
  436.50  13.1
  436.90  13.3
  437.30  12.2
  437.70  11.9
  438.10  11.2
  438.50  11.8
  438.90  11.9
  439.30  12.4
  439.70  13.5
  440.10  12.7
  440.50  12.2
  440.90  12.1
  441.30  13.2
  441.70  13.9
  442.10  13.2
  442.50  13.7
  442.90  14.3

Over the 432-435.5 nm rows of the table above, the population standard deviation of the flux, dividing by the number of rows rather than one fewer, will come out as 0.60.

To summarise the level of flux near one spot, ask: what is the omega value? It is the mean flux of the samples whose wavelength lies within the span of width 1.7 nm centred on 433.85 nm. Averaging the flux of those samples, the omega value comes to 11.7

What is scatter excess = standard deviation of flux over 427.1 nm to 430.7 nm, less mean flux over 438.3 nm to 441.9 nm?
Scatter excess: -11.8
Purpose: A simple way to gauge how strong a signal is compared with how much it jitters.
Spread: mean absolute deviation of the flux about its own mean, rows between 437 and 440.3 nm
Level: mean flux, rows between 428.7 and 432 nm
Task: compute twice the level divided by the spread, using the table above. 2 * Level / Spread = 40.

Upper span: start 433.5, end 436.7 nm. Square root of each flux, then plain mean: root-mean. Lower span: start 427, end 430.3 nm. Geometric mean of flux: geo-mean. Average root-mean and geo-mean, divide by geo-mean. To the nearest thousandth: 0.671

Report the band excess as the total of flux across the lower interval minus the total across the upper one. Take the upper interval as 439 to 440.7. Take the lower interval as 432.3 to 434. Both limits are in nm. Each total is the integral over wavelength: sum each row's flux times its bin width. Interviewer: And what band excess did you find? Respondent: -1.4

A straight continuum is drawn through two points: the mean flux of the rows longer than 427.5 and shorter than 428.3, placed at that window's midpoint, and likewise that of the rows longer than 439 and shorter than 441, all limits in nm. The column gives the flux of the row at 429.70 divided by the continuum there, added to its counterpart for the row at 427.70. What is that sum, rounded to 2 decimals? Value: 1.94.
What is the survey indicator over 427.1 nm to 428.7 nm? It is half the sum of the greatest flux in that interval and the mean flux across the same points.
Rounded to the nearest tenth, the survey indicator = 10.8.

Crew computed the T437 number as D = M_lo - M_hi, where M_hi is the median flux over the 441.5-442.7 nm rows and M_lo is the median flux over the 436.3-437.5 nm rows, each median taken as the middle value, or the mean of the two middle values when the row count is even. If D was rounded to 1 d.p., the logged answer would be -0.6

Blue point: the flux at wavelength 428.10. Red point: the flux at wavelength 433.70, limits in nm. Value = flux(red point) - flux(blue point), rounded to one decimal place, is 1.1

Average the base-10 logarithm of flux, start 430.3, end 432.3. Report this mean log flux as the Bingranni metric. 1.02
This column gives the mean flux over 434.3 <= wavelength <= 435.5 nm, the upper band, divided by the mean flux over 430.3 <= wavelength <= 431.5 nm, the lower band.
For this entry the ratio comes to 1.33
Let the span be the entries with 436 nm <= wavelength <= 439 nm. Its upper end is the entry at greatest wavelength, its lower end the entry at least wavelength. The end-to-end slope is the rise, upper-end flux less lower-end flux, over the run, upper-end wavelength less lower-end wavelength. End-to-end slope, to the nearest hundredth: -0.36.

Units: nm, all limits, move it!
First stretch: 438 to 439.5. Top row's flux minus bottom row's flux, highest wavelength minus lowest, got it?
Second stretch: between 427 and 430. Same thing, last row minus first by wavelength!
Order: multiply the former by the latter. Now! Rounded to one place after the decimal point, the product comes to -1.1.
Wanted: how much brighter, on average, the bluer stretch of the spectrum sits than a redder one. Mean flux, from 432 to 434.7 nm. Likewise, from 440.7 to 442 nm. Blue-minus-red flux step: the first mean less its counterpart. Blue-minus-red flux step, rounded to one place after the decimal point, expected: -1.3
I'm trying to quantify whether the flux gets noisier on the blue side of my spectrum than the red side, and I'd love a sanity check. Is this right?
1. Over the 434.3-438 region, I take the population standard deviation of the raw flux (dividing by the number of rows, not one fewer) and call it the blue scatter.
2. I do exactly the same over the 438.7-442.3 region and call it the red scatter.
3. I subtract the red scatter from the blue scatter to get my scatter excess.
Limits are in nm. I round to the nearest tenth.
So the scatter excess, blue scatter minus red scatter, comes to 0.0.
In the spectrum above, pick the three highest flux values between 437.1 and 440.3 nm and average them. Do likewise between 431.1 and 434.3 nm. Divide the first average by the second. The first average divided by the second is 1.03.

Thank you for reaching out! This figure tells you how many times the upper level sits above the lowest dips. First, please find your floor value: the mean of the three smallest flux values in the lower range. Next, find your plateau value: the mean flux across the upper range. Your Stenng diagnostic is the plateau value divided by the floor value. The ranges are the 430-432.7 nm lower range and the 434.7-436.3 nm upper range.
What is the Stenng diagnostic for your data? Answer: 1.50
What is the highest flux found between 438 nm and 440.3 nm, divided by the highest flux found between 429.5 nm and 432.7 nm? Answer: 1.07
